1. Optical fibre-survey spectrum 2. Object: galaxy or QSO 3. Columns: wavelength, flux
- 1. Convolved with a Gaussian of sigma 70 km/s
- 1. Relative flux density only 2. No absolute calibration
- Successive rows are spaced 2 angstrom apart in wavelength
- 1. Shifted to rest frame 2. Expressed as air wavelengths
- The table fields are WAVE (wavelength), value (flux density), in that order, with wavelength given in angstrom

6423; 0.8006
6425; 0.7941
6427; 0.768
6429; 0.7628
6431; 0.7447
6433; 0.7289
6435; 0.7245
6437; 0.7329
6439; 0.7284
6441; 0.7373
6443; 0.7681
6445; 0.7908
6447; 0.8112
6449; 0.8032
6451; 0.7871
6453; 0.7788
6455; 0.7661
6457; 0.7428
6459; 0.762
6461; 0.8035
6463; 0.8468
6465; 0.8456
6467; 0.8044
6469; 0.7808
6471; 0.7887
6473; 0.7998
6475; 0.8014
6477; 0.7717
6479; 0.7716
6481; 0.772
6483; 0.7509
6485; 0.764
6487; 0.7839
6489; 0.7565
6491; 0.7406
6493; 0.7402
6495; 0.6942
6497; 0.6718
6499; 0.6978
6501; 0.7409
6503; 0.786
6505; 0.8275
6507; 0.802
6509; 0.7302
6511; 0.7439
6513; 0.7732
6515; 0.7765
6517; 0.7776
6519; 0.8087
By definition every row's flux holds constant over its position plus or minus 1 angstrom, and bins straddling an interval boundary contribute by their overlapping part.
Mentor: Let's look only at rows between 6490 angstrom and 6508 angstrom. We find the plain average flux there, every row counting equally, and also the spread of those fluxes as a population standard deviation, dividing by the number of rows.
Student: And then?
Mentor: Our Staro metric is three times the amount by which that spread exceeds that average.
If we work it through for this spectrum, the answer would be -2.09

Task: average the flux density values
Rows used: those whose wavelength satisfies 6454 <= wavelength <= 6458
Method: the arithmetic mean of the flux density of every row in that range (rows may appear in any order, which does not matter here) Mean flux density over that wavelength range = 0.75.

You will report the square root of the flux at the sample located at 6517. 0.882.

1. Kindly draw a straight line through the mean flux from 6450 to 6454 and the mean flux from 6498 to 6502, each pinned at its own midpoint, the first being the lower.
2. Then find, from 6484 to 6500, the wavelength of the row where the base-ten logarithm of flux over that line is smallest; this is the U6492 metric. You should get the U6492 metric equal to 6497 angstrom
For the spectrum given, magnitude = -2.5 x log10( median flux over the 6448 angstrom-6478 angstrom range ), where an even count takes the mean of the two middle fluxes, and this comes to 0.26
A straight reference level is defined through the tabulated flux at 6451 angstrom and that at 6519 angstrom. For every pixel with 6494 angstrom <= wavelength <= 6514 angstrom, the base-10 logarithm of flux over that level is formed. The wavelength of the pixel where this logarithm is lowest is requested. 6497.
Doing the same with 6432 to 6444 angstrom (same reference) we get 6435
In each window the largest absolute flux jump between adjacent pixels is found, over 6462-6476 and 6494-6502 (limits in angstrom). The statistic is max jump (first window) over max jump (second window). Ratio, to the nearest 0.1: 1.0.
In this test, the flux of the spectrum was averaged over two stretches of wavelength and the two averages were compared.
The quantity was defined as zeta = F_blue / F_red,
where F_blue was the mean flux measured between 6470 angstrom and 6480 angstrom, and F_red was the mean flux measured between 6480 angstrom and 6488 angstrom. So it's 1.02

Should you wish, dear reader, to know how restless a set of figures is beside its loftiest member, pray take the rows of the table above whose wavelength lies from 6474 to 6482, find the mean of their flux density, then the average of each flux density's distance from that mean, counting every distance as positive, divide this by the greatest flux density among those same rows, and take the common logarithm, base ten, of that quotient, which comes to -1.86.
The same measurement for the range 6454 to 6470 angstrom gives -1.44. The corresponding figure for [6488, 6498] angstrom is -1.40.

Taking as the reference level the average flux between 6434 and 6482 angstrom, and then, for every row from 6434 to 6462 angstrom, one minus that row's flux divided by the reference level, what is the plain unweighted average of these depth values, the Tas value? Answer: 0.017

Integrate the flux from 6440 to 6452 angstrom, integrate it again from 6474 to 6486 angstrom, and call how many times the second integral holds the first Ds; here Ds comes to 0.99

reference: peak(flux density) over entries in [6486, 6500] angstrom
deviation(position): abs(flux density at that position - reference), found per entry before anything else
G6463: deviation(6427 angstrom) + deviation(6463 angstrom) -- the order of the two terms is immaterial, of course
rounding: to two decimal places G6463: 0.08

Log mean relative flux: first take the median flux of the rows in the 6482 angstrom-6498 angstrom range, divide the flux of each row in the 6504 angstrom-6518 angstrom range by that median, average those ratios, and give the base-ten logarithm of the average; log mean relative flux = 0.017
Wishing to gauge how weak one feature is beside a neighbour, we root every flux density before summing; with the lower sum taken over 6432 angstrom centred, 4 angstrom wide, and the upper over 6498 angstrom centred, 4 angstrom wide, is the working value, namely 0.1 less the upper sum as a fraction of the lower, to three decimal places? -0.864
